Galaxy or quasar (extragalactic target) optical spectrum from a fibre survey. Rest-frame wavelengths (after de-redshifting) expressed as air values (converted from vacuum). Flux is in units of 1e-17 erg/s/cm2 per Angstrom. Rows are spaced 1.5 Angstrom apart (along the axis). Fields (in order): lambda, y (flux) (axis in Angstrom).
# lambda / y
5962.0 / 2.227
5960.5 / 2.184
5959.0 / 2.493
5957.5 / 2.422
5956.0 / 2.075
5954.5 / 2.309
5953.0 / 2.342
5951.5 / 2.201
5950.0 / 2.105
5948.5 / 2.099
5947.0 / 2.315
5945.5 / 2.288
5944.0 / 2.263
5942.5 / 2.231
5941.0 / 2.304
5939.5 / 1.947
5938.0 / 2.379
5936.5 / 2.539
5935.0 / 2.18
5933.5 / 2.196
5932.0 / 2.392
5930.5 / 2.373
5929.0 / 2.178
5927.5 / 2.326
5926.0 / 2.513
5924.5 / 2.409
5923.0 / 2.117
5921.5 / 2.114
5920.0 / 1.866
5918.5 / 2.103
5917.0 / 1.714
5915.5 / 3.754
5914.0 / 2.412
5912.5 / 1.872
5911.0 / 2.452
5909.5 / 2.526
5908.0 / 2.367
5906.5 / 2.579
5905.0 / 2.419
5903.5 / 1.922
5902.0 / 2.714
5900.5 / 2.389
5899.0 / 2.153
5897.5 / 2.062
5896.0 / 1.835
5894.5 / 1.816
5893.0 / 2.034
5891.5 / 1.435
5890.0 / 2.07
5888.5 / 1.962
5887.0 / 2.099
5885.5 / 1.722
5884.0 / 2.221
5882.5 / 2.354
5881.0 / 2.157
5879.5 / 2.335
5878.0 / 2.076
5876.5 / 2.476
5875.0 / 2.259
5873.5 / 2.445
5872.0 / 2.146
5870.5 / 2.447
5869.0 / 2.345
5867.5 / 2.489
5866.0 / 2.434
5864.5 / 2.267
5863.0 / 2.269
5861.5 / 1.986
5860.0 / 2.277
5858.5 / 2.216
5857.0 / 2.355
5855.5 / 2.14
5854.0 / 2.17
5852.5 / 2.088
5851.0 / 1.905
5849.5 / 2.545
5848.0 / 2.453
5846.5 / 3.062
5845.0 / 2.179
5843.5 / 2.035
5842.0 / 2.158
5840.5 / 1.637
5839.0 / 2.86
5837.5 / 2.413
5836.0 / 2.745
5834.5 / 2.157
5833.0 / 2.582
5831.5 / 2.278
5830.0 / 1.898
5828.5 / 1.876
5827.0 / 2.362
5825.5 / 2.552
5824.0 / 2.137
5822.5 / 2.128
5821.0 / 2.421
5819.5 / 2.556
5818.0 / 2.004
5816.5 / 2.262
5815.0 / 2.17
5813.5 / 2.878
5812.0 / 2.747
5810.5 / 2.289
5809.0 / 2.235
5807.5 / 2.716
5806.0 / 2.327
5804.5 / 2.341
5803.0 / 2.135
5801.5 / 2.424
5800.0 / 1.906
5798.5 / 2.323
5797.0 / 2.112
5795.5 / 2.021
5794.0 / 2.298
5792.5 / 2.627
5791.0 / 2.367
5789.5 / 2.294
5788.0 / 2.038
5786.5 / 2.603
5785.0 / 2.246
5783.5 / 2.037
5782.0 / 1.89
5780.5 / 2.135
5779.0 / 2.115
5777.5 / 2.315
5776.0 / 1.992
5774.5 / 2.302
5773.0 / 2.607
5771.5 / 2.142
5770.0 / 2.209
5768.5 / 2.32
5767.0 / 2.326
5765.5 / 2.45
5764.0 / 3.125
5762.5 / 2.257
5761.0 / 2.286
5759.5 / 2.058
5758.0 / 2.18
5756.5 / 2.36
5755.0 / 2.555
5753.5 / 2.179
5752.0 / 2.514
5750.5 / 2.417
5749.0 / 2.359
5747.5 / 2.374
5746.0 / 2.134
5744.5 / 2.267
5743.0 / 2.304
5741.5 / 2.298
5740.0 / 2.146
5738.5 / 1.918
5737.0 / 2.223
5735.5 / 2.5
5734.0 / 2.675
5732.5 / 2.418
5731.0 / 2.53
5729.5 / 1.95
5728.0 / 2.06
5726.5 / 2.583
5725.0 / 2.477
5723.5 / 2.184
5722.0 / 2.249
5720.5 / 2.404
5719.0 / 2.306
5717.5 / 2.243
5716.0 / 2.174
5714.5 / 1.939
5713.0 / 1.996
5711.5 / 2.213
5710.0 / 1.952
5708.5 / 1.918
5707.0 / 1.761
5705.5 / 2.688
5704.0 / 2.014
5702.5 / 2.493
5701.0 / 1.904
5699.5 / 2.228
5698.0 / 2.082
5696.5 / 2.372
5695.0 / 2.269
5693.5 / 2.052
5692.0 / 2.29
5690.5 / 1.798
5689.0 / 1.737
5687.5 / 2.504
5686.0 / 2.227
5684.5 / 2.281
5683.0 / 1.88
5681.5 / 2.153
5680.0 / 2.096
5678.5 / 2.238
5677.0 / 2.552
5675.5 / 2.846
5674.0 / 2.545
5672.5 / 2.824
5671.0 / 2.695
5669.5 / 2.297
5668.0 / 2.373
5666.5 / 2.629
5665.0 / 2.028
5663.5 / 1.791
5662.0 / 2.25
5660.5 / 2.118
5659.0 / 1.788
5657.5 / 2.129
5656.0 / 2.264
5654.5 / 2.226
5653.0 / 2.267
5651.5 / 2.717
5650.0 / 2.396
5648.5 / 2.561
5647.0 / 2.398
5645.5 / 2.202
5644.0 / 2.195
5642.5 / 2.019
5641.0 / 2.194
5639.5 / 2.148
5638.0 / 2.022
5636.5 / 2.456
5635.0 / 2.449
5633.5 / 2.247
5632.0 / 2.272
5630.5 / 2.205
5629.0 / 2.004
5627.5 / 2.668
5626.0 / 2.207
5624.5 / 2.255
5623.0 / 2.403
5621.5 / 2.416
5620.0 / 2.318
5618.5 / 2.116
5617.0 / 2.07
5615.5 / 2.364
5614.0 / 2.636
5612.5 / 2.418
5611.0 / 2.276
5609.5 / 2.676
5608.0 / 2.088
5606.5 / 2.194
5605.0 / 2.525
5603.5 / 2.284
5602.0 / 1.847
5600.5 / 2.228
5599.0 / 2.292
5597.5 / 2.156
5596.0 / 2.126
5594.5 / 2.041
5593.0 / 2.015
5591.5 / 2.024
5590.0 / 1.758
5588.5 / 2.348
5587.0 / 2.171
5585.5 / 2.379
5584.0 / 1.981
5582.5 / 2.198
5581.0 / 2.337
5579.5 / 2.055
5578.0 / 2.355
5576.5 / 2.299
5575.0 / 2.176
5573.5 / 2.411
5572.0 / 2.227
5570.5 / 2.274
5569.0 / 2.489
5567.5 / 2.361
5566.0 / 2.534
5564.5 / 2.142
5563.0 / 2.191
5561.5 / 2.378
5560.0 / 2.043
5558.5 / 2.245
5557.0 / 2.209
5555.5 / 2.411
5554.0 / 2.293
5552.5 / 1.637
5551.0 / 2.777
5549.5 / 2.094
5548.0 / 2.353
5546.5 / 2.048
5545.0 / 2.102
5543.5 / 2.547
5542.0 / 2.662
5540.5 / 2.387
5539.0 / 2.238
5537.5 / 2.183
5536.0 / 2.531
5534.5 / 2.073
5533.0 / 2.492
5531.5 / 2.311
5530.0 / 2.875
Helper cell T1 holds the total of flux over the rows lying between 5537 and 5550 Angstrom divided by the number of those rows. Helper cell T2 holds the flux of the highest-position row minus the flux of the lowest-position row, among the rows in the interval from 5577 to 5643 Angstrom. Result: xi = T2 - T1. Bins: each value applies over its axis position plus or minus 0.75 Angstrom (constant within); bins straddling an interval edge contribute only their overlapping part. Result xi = -2.63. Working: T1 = 2.29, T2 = -0.3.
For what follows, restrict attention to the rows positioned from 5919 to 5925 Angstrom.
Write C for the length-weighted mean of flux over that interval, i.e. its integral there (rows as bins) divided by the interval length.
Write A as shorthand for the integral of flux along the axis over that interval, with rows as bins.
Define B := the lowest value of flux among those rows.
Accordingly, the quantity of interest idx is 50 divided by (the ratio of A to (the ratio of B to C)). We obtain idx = 3.5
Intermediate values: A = 12.7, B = 1.866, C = 2.1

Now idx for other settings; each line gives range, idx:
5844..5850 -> 2.8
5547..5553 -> 2.7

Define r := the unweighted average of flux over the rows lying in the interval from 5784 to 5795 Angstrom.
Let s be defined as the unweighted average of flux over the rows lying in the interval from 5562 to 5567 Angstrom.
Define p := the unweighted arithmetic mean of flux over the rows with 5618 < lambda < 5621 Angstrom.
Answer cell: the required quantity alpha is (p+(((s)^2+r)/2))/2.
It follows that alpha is 3.01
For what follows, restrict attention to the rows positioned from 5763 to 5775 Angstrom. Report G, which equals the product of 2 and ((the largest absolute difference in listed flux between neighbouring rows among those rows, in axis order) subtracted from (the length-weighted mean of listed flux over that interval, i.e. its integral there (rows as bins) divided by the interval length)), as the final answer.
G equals 3.5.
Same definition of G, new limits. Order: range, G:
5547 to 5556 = 2.2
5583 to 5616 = 3.3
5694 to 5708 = 2.5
